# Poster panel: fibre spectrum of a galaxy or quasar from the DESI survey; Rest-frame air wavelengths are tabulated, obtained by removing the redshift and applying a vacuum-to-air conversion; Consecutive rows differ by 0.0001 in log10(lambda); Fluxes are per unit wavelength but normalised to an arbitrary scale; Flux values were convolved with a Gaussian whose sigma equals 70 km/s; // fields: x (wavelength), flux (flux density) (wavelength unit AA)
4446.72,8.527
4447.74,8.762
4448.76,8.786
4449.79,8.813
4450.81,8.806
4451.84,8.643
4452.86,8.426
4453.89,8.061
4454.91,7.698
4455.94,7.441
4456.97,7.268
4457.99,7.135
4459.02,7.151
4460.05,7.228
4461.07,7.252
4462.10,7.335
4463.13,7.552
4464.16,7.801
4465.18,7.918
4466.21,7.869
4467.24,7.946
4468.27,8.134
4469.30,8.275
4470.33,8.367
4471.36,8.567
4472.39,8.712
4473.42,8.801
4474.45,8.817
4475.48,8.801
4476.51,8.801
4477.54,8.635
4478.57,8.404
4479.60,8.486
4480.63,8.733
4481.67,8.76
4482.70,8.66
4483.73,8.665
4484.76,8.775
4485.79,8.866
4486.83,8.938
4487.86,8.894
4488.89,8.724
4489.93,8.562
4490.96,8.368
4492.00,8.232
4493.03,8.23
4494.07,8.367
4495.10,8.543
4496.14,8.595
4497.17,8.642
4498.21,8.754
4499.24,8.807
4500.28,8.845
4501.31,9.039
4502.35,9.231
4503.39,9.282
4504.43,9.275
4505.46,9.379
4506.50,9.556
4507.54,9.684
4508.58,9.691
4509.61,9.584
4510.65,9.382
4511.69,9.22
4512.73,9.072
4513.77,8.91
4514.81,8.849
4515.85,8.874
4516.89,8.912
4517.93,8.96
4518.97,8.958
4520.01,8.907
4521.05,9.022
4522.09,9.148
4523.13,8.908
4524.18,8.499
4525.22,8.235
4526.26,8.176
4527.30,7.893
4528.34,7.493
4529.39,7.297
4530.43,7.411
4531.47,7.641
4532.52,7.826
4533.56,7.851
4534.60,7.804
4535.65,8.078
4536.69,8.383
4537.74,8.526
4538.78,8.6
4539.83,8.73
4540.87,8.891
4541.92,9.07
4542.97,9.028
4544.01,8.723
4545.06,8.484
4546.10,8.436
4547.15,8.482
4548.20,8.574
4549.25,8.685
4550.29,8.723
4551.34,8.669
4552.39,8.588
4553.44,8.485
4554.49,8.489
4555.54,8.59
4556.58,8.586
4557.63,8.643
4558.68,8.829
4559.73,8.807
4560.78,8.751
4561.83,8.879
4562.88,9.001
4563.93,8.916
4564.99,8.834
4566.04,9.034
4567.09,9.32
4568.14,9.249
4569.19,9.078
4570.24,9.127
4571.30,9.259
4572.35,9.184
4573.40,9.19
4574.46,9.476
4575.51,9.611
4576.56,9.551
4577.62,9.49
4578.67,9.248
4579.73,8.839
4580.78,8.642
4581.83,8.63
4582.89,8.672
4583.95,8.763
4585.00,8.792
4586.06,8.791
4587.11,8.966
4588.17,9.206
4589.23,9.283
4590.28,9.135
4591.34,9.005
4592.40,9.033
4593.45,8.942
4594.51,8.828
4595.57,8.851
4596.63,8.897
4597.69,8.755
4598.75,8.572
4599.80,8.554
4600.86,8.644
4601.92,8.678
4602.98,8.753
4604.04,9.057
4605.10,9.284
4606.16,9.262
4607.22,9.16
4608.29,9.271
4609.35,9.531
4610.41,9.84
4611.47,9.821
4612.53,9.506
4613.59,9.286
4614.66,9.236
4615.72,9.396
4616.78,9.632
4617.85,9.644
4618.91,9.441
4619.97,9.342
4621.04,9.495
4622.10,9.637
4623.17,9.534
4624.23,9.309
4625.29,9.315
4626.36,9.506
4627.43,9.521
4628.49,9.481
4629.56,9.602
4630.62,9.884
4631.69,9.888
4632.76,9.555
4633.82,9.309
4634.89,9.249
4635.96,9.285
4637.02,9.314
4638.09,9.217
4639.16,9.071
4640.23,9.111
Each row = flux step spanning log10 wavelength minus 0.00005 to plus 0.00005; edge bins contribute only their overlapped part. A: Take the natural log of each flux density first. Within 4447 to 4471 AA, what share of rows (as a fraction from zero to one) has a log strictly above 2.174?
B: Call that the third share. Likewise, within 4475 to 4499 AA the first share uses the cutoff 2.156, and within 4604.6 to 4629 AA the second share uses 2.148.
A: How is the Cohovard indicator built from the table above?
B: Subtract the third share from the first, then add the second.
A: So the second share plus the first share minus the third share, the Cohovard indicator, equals 1.48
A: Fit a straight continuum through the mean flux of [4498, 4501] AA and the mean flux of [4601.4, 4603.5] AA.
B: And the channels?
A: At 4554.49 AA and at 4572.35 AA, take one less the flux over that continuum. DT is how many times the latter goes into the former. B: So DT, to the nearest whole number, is -1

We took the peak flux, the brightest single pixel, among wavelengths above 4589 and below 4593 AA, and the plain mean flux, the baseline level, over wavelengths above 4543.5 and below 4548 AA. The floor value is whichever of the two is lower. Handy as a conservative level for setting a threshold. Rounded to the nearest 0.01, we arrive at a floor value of 8.53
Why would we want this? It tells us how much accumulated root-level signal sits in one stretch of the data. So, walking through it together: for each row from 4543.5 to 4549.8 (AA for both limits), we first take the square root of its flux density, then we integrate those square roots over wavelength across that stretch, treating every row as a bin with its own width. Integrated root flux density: 18.4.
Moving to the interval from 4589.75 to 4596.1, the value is 19.0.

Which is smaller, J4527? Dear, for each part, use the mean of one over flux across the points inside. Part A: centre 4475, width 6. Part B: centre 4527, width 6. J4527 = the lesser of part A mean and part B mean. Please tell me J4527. 0.114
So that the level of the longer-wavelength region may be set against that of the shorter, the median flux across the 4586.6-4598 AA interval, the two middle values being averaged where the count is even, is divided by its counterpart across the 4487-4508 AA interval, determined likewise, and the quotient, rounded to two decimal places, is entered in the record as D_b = 1.02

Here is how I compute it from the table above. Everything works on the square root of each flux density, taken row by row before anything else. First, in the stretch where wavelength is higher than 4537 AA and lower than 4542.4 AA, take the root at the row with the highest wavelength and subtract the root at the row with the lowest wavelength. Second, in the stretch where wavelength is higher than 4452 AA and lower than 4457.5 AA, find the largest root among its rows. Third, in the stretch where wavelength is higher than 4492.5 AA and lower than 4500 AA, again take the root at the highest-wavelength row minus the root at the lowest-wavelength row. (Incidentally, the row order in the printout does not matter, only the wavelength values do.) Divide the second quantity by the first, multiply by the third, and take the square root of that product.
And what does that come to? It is 1.8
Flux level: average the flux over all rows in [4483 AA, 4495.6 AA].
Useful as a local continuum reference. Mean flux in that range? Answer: 8.6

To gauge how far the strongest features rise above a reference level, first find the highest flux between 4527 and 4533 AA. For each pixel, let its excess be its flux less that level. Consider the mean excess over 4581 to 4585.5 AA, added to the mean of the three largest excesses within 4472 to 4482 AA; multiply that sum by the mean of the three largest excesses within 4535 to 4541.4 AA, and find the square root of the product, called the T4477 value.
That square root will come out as 1.21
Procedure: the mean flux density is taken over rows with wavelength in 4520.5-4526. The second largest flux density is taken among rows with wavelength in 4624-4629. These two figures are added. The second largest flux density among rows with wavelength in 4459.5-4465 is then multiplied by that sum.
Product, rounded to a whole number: 138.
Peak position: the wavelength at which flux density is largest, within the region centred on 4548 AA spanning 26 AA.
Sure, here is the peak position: 4541.92 AA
